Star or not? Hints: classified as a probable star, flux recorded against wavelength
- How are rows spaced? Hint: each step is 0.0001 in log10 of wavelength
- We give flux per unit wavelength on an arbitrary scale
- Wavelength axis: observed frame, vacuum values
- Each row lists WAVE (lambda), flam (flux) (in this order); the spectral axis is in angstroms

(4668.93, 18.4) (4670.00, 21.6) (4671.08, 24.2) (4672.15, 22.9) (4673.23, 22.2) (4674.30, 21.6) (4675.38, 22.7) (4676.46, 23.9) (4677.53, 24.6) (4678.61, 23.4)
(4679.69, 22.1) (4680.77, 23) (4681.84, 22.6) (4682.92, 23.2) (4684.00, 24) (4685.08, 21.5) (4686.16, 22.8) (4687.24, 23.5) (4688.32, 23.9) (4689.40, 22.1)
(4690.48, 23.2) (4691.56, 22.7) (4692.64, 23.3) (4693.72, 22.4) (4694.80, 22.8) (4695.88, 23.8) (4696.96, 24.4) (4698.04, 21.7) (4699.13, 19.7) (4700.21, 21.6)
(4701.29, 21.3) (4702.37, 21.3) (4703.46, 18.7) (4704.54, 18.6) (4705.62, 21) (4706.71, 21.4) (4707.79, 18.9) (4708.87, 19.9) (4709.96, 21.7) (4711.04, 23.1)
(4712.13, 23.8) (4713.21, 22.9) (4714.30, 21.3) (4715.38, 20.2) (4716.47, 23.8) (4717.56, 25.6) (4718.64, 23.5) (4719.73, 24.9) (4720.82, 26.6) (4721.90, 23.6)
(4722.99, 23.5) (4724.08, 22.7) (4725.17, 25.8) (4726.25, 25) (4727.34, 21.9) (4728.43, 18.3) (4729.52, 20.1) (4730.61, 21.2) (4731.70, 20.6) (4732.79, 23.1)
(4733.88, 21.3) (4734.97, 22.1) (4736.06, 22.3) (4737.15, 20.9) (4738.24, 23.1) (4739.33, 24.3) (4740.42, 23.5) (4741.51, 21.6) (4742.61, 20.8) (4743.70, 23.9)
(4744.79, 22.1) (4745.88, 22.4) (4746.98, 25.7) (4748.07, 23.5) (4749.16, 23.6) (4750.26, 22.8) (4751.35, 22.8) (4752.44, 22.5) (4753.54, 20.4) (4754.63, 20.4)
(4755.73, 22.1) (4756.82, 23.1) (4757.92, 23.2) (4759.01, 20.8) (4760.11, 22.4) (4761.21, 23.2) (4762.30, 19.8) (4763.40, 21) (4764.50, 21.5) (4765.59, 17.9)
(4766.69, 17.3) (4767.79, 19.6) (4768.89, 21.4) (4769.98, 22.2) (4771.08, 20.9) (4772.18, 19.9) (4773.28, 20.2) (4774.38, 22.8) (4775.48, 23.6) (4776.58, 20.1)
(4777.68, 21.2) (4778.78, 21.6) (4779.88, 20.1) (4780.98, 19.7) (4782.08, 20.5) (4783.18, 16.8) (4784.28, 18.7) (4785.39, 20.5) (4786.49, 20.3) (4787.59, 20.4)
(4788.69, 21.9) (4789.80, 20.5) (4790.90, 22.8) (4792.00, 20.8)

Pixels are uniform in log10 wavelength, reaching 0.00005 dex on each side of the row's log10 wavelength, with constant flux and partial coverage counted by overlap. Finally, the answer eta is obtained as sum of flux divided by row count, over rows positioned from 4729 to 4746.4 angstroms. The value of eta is 22.1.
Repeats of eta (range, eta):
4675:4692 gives 23.1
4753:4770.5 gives 21.0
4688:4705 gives 22.0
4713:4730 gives 23.1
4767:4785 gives 20.6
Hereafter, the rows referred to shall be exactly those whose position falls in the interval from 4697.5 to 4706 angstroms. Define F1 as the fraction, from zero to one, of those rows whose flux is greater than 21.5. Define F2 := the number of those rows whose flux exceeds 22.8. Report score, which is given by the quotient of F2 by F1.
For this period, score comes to 0.0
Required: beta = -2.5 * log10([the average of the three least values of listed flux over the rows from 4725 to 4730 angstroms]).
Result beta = -3.26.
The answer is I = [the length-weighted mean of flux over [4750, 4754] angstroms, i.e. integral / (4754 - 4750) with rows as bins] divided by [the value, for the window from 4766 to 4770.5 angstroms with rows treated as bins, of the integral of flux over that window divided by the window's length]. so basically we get 1.10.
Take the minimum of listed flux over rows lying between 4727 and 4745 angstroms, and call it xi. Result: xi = 18.3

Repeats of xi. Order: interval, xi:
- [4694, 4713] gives 18.6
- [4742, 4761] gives 20.4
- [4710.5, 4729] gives 18.3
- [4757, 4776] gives 17.3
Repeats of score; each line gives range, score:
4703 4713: 6.0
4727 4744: 8.9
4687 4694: 4.0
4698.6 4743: 28.5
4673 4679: 3.0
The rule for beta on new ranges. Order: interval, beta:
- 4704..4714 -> -3.20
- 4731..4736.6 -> -3.32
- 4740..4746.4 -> -3.33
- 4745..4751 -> -3.40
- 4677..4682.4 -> -3.38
